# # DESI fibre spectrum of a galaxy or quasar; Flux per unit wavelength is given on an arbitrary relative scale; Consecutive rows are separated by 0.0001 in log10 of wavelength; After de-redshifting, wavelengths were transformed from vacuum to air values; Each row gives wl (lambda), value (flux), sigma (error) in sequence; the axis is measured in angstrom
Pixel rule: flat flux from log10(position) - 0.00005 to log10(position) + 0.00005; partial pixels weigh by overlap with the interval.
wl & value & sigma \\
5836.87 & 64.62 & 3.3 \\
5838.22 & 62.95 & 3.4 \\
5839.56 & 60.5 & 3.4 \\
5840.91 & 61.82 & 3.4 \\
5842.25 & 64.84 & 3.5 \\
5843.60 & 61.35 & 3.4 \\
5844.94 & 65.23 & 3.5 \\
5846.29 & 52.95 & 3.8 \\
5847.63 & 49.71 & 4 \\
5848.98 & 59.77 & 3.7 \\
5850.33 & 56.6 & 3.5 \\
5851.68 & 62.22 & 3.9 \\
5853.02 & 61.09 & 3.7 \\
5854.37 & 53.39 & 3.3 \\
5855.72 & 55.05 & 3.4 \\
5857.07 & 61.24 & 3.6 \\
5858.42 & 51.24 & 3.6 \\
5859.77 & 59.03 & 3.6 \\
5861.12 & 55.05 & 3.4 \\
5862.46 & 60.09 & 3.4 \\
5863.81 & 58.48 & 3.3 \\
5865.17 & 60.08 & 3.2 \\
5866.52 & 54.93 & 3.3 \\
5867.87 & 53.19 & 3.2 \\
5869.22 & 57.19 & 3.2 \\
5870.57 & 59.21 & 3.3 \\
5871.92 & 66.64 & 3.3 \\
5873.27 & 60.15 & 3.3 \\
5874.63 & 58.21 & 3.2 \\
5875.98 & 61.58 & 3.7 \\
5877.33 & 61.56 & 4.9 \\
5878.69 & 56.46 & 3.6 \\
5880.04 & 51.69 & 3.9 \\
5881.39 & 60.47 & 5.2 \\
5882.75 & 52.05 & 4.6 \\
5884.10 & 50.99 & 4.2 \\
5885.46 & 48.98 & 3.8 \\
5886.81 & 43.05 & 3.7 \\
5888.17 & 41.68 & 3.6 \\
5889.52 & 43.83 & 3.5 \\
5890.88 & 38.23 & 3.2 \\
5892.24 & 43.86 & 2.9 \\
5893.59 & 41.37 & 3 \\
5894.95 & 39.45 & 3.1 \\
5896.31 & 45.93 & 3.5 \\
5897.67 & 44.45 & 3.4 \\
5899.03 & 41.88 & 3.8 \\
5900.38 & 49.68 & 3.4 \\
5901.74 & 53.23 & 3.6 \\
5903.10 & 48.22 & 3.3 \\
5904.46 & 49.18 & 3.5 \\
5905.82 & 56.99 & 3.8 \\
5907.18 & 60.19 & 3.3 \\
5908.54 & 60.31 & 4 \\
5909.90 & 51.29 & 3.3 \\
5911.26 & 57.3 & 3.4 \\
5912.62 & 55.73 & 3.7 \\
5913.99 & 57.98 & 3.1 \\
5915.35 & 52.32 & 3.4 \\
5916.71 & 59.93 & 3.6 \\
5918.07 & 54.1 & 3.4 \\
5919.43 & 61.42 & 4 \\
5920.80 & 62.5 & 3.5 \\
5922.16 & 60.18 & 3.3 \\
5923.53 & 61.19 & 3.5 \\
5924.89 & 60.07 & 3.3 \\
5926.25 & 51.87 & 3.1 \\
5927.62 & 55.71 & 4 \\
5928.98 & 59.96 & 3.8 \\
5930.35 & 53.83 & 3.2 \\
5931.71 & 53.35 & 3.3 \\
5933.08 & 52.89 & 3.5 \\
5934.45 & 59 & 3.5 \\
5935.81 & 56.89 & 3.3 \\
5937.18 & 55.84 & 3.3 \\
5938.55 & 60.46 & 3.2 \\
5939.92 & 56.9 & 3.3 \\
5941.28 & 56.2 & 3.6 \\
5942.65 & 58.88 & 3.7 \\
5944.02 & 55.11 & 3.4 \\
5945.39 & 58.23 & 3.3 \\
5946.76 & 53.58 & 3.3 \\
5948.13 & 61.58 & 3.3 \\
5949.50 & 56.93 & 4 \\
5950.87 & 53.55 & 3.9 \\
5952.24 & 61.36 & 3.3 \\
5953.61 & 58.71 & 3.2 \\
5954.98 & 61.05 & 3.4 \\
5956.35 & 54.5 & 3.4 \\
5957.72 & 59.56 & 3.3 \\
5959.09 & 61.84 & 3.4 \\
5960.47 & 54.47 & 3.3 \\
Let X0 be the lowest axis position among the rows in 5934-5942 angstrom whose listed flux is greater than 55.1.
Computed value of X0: 5934.45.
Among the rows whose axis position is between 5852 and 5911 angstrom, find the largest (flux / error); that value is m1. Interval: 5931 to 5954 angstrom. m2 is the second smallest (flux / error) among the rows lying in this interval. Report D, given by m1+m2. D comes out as 34.4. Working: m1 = 20.2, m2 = 14.2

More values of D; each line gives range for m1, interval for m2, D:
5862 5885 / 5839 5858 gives 34.1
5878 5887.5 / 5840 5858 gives 29.6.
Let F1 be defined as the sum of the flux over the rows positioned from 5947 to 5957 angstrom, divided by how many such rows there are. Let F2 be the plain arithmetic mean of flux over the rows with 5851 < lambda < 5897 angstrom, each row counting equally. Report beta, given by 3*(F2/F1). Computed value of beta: 2.8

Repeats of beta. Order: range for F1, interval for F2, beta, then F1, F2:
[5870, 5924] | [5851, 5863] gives 3.3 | 53.1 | 58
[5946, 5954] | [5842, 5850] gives 3.1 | 57.6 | 59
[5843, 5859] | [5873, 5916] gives 2.7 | 57.5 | 51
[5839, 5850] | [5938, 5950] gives 2.9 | 59.5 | 58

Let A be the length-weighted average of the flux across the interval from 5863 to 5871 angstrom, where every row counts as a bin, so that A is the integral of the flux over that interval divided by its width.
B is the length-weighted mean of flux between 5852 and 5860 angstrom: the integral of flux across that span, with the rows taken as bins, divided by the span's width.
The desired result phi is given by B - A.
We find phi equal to -0.2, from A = 57.1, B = 57.0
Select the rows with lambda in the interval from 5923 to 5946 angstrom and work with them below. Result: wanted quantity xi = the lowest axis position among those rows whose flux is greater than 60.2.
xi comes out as 5923.53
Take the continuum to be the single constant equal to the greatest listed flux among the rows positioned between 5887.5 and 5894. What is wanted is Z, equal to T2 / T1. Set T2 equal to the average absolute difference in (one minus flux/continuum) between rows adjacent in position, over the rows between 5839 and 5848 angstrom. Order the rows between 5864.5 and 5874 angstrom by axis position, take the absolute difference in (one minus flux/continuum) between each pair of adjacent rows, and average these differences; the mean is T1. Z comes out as 1.0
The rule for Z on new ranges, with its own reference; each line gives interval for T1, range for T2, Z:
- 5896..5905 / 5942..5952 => 1.3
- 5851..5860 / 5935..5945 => 0.5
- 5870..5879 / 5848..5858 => 1.0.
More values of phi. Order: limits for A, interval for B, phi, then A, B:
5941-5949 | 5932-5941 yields -0.5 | 57.3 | 56.8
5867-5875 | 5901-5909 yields -4.6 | 59.0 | 54.5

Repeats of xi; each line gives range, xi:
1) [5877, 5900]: 5877.33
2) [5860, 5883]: 5871.92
